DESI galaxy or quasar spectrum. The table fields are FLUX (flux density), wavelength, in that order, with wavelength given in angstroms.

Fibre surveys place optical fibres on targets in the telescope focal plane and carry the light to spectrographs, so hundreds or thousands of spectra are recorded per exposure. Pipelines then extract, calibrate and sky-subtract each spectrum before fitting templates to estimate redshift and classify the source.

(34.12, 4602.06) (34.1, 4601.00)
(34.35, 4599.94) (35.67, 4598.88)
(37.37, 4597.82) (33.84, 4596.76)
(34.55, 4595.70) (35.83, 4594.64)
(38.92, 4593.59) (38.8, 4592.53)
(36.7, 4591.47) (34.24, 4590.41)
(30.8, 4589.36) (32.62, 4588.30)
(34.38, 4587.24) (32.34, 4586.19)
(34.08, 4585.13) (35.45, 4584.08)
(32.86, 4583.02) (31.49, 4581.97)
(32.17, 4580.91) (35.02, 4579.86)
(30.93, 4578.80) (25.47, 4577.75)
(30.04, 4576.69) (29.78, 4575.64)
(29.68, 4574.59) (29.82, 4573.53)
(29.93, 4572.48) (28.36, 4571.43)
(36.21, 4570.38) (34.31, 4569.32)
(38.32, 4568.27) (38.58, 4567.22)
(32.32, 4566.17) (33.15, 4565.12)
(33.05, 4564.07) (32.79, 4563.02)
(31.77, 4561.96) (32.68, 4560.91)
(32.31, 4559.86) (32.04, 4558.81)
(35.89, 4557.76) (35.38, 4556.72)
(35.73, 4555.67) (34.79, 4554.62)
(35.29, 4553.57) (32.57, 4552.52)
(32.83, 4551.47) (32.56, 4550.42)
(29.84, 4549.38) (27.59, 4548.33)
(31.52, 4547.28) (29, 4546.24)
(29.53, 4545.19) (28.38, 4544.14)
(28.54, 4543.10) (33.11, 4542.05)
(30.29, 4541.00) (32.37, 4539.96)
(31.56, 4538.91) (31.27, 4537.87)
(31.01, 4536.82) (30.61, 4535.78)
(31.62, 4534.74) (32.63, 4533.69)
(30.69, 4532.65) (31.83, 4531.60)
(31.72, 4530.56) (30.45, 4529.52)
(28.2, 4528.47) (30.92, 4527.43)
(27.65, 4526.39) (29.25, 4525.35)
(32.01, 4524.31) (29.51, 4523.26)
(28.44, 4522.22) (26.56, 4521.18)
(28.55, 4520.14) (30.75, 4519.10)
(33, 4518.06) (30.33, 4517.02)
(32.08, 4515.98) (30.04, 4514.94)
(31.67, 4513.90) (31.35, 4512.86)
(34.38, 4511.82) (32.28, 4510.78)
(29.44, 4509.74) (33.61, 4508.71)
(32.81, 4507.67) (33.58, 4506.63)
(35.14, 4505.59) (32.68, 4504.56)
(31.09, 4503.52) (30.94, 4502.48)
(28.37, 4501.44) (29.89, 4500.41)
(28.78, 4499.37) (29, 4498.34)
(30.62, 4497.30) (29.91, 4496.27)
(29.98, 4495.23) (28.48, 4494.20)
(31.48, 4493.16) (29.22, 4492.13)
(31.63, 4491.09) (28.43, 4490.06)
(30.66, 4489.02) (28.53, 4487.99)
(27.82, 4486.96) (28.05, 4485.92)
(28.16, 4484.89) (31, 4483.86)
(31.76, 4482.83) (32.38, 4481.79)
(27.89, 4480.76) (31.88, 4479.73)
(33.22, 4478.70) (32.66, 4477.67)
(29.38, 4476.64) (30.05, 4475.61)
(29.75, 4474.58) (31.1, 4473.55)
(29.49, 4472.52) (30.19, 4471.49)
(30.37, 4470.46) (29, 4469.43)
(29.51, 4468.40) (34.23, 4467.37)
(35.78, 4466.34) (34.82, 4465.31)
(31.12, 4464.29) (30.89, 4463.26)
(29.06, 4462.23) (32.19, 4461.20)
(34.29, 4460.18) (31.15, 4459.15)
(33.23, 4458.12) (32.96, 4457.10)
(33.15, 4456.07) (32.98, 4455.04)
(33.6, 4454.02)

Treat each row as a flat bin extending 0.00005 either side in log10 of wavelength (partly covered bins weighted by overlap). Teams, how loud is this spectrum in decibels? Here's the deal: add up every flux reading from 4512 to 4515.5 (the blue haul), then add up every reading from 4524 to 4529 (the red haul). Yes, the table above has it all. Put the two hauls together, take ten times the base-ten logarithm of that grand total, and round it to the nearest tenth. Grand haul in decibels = 23.8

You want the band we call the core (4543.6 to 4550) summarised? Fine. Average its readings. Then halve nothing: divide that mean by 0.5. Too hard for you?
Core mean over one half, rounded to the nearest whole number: 59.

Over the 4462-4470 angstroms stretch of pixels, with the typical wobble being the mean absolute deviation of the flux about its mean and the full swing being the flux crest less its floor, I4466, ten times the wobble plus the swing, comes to 30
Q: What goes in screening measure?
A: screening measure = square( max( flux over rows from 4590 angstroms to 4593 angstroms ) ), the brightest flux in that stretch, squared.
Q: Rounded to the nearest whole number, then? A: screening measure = 1505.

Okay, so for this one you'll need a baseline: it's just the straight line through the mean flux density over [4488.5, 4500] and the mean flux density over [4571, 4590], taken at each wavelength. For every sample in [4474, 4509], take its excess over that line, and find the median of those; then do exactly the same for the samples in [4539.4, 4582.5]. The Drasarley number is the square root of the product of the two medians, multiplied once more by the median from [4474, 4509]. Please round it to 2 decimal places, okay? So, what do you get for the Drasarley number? 0.56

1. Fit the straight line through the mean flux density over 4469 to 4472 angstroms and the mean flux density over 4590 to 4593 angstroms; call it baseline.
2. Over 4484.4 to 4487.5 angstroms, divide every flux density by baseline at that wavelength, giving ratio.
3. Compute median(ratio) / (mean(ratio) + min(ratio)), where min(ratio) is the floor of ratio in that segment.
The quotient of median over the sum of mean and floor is 0.503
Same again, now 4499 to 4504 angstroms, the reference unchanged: 0.515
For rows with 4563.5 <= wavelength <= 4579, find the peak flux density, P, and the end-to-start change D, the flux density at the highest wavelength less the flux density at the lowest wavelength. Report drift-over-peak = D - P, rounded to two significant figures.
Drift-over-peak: -41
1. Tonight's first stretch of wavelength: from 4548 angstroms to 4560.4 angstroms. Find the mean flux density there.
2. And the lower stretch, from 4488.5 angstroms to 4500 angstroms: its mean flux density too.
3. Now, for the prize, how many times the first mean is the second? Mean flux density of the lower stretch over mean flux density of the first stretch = 0.90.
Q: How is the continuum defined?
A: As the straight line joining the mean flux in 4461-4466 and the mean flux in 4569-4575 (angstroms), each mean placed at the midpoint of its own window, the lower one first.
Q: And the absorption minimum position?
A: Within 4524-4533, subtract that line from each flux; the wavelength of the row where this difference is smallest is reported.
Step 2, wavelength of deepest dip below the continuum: 4526.39 angstroms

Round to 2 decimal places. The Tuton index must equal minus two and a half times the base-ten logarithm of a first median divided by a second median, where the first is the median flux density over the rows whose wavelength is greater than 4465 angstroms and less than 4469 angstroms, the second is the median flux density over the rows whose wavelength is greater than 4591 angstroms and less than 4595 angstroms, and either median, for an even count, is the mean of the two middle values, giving 0.10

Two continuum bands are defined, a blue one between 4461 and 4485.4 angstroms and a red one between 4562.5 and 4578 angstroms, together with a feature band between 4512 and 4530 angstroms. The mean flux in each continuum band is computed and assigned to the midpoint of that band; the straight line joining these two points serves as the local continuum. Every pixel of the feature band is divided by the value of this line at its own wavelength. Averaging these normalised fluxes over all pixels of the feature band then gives 0.95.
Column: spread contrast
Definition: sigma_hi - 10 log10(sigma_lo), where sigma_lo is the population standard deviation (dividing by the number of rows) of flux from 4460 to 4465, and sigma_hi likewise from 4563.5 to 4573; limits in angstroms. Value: 1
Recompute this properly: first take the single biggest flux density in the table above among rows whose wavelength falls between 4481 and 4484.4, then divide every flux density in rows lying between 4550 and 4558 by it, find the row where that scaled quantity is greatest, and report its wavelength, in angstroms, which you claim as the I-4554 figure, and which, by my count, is 4557.76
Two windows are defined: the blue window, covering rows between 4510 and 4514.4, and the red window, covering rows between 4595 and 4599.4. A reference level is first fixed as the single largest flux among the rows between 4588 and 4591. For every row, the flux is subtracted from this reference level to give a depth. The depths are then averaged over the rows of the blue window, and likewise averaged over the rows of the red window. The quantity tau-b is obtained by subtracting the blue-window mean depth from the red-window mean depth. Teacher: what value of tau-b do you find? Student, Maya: -3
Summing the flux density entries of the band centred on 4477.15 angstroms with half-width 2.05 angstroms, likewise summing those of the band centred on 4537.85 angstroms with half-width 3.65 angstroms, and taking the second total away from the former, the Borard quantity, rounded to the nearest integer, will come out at -93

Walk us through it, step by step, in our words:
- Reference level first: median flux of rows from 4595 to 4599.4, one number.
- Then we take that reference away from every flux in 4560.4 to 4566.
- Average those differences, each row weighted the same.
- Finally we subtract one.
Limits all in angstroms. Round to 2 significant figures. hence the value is -3.4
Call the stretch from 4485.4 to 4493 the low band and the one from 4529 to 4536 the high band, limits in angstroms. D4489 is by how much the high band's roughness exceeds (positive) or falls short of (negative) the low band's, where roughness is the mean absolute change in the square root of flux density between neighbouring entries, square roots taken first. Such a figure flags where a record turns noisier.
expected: -0.070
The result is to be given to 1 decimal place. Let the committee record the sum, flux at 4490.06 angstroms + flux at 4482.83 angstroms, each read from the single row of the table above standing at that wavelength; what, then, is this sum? 60.2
